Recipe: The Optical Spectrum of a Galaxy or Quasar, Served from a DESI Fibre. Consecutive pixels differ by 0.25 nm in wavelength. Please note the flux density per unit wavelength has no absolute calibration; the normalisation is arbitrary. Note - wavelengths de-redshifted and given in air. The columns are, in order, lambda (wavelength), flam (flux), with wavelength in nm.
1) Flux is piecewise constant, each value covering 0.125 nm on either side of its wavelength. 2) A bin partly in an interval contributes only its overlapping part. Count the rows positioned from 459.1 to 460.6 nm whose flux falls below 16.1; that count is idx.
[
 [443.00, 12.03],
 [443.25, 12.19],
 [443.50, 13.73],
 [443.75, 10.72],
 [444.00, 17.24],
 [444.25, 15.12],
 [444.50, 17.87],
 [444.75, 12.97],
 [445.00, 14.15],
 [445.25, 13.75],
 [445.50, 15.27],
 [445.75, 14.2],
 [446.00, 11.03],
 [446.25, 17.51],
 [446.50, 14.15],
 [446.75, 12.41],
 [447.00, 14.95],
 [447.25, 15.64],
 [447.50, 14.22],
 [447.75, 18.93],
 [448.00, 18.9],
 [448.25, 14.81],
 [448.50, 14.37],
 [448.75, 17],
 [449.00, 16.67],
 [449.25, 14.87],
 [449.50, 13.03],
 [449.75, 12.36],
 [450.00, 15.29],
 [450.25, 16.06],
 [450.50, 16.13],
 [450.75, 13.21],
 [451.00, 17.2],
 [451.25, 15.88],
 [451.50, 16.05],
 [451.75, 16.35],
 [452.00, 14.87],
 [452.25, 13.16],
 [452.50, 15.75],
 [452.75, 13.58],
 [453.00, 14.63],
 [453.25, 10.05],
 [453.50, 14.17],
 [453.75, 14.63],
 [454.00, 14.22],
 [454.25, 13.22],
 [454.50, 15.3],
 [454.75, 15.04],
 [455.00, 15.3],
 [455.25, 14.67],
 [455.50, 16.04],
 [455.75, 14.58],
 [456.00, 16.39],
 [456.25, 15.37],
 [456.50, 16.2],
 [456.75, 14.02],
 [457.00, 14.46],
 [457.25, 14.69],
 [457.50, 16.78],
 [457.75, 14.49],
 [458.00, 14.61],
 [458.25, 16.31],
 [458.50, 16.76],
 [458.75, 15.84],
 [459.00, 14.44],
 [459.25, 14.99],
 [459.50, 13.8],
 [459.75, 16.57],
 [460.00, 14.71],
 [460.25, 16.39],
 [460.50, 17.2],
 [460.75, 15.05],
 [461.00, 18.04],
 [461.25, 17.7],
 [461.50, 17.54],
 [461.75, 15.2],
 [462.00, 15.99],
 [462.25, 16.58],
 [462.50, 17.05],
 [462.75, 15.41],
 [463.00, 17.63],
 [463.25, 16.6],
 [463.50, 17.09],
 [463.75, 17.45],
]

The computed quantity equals 3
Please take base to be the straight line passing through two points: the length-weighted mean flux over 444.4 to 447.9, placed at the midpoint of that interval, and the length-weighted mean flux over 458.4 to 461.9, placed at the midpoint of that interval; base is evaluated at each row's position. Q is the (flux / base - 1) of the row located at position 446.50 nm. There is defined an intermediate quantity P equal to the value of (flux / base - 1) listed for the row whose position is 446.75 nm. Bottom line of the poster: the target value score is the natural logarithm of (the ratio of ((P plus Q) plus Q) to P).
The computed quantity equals 0.4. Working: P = -0.16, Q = -0.05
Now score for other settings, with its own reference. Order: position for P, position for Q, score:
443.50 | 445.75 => 0.8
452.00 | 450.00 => -1.4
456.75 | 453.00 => 0.7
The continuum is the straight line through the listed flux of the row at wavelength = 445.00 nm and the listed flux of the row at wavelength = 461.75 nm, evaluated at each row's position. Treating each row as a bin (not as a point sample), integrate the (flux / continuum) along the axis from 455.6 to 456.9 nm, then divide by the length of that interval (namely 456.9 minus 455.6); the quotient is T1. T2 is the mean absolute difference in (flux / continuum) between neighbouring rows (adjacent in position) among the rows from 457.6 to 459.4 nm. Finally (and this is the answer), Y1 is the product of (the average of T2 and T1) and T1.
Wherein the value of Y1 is 0.56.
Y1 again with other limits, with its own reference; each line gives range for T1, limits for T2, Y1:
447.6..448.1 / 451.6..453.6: 0.96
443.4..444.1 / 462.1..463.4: 0.52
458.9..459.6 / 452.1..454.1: 0.53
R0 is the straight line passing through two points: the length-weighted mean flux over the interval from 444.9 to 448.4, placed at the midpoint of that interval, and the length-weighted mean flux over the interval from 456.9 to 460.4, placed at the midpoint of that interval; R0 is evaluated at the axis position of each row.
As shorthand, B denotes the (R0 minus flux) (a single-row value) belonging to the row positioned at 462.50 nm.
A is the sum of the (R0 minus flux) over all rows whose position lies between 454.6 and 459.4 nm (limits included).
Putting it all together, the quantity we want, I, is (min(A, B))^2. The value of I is 2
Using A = 0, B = -1.6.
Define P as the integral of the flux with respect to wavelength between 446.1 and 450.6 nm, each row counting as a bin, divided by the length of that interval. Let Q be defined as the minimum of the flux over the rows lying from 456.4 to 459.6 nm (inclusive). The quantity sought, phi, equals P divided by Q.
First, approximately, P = 15.4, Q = 13.8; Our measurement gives 1.11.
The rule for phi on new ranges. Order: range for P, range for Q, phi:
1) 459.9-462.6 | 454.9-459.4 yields 1.18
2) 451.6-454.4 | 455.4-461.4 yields 1.02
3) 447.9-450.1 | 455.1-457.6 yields 1.09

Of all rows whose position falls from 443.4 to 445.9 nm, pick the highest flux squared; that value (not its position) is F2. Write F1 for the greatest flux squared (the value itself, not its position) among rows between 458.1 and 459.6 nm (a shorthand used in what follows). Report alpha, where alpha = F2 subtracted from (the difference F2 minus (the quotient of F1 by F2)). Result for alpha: -0.88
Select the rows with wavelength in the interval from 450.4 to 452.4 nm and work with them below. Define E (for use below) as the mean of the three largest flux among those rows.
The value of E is 16.6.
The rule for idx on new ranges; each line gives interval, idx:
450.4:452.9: 7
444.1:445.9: 6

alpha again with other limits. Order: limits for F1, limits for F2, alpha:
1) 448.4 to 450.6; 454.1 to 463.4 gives -0.89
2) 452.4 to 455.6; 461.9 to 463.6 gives -0.83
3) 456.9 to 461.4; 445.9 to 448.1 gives -0.91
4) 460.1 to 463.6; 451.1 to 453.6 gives -1.22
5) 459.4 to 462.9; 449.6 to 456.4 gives -1.10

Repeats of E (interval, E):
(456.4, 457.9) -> 15.9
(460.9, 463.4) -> 17.8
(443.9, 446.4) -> 17.5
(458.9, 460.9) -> 16.7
